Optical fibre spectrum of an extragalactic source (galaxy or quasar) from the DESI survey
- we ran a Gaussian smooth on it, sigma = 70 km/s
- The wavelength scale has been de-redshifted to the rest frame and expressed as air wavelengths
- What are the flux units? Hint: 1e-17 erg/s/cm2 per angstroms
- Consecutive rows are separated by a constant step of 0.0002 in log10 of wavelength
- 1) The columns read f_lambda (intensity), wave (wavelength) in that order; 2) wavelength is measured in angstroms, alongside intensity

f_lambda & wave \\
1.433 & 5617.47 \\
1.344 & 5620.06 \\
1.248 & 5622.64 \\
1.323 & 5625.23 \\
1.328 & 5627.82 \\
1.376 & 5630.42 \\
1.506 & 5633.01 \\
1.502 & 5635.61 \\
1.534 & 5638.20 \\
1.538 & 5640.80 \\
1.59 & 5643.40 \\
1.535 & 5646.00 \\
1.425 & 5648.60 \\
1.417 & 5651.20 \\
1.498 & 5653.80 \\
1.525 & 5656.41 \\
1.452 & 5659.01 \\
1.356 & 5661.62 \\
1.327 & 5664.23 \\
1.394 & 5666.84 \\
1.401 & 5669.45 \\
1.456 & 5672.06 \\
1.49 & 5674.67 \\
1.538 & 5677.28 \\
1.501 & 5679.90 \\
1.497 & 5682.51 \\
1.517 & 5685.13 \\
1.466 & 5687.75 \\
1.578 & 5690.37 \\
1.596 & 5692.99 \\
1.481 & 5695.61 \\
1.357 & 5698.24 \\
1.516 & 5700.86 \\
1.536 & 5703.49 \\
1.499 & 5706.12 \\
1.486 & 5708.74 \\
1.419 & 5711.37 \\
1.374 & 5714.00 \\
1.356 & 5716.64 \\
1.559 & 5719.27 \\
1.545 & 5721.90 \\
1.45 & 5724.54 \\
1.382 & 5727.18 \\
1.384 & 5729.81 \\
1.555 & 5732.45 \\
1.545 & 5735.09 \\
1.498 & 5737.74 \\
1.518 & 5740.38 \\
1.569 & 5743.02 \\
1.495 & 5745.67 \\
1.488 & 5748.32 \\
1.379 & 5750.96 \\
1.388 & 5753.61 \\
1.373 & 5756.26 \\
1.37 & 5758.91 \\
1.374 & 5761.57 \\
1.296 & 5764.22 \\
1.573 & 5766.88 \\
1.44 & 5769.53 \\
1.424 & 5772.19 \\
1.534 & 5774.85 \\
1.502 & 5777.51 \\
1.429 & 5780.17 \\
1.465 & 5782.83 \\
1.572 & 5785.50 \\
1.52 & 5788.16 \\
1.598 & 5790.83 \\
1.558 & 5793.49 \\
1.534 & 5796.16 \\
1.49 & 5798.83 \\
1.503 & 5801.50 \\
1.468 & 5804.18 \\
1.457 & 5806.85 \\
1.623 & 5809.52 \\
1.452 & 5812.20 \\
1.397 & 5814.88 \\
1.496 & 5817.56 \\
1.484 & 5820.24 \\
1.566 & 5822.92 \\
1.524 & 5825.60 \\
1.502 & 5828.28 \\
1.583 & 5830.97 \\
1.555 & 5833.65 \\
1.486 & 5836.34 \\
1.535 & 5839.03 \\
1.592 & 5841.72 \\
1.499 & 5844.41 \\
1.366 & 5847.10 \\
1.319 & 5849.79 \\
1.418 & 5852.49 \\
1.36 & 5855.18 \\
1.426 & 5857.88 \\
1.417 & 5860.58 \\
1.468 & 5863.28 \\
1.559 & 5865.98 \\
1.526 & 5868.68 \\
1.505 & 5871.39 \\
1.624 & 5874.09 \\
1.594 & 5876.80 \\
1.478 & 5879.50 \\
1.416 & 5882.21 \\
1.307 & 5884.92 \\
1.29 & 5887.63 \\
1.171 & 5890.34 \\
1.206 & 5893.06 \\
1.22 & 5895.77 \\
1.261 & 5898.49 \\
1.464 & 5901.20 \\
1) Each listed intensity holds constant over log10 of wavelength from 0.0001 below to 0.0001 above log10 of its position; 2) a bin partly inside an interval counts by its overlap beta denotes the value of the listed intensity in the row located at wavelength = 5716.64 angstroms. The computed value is 1.356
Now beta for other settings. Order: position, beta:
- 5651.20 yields 1.417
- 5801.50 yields 1.503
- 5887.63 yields 1.29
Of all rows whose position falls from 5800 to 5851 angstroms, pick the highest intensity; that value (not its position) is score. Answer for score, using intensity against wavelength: 1.623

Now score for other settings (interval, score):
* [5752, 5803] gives 1.598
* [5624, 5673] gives 1.59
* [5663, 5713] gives 1.596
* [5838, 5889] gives 1.624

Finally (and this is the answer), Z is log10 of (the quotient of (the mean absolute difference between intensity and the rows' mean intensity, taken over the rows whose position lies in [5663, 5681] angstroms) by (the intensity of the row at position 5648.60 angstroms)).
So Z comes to -1.38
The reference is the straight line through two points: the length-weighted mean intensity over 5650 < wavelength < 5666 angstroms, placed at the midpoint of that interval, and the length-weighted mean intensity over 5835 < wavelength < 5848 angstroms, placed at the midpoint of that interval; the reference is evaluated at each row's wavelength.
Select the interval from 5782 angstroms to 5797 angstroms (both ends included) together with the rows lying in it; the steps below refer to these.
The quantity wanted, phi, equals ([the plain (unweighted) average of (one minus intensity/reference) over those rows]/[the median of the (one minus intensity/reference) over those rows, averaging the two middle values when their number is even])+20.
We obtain 21.0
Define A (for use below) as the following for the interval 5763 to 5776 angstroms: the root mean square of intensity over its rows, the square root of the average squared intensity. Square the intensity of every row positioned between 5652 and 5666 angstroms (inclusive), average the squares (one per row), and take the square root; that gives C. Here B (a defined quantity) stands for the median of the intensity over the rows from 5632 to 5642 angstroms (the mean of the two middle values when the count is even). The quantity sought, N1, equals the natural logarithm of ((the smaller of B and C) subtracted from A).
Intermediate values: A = 1.457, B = 1.52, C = 1.43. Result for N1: -3.8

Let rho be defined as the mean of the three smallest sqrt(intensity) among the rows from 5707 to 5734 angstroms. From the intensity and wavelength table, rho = 1.17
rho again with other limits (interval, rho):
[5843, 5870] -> 1.16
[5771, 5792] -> 1.20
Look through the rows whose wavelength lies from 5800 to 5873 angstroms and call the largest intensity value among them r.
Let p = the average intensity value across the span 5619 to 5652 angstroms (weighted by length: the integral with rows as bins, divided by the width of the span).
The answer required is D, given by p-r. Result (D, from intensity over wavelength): -0.186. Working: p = 1.437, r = 1.623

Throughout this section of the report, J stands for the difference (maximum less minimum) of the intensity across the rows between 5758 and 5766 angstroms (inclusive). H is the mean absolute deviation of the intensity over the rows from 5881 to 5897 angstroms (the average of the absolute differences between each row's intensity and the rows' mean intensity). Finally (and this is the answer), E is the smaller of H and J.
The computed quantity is 0.069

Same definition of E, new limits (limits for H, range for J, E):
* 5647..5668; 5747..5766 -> 0.051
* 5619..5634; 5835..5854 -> 0.058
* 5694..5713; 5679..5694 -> 0.047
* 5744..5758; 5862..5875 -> 0.054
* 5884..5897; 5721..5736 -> 0.048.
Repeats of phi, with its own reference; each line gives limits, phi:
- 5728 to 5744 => 20.7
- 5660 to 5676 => 20.8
